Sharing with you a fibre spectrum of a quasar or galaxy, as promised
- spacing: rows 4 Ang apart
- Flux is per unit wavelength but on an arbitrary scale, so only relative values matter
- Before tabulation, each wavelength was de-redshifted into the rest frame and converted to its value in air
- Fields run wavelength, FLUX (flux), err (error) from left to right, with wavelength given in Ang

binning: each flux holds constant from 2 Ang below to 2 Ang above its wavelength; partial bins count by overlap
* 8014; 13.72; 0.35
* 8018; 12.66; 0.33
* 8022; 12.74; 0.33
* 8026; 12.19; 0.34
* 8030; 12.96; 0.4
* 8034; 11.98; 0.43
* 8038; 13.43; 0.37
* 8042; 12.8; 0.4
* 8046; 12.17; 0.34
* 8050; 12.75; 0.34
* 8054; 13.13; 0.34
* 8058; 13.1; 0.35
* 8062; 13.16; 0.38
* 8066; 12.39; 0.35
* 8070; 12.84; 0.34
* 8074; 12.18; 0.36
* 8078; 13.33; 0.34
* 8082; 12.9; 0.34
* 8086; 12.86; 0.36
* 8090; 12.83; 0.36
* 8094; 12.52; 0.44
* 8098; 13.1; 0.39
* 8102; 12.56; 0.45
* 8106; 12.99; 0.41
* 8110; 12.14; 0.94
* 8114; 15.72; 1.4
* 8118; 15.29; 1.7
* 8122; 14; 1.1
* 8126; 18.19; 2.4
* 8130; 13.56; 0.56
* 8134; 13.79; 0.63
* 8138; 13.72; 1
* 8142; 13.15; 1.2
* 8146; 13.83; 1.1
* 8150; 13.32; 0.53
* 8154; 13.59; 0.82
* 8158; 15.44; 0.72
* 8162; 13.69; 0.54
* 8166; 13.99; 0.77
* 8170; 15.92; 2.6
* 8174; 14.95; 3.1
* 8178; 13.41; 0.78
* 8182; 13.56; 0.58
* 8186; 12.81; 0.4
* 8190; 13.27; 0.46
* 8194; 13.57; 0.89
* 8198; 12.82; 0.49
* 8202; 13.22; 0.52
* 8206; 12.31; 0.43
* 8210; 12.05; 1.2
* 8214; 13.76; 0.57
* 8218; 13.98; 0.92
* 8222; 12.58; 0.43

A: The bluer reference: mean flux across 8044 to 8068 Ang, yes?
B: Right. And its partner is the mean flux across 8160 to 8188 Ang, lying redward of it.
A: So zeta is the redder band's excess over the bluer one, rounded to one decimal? 1.3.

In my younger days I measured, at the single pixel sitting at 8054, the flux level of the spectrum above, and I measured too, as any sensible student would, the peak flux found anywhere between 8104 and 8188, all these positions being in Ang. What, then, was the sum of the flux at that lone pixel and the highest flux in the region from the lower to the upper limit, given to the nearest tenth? 31.3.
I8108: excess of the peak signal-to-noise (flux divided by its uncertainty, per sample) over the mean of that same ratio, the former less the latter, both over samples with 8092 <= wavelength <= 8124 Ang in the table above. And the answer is 13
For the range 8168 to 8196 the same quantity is 14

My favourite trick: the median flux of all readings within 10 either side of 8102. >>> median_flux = 12.6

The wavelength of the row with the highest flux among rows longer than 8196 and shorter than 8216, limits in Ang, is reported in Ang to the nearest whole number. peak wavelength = 8214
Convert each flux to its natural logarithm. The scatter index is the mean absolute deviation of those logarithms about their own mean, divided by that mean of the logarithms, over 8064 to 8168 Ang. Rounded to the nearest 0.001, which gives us 0.024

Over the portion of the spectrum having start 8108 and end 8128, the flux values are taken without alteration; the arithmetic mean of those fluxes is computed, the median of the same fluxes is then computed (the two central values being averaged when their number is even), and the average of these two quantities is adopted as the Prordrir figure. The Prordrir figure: 15.18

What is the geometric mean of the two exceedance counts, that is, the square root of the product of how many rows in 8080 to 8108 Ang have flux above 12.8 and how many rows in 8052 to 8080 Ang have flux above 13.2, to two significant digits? 2.2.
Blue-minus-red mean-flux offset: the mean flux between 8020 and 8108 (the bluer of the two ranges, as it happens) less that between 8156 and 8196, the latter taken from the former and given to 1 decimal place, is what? -1.3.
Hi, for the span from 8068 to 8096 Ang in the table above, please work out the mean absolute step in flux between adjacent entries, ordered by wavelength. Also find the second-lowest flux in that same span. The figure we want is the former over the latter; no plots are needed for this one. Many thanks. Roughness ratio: 0.035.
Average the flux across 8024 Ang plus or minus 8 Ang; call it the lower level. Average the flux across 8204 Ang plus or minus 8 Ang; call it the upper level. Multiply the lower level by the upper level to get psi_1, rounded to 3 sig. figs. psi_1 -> 159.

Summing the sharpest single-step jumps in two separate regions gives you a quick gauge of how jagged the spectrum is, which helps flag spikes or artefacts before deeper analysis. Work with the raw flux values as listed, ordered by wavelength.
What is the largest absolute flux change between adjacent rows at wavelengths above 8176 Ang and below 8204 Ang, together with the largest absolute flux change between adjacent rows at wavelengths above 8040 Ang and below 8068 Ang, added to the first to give 1.5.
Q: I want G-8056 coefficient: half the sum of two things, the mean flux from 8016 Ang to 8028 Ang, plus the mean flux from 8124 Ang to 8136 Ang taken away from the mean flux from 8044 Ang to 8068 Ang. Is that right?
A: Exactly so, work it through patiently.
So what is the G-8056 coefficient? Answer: 5.07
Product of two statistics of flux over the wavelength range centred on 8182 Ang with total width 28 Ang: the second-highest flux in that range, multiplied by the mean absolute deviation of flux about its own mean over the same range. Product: 13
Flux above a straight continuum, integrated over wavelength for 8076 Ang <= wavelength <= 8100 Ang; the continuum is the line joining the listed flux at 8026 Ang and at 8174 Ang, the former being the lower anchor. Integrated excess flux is -10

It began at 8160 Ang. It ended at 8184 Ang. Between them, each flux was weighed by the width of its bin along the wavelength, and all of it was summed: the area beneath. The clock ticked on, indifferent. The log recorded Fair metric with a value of 342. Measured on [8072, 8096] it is 306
